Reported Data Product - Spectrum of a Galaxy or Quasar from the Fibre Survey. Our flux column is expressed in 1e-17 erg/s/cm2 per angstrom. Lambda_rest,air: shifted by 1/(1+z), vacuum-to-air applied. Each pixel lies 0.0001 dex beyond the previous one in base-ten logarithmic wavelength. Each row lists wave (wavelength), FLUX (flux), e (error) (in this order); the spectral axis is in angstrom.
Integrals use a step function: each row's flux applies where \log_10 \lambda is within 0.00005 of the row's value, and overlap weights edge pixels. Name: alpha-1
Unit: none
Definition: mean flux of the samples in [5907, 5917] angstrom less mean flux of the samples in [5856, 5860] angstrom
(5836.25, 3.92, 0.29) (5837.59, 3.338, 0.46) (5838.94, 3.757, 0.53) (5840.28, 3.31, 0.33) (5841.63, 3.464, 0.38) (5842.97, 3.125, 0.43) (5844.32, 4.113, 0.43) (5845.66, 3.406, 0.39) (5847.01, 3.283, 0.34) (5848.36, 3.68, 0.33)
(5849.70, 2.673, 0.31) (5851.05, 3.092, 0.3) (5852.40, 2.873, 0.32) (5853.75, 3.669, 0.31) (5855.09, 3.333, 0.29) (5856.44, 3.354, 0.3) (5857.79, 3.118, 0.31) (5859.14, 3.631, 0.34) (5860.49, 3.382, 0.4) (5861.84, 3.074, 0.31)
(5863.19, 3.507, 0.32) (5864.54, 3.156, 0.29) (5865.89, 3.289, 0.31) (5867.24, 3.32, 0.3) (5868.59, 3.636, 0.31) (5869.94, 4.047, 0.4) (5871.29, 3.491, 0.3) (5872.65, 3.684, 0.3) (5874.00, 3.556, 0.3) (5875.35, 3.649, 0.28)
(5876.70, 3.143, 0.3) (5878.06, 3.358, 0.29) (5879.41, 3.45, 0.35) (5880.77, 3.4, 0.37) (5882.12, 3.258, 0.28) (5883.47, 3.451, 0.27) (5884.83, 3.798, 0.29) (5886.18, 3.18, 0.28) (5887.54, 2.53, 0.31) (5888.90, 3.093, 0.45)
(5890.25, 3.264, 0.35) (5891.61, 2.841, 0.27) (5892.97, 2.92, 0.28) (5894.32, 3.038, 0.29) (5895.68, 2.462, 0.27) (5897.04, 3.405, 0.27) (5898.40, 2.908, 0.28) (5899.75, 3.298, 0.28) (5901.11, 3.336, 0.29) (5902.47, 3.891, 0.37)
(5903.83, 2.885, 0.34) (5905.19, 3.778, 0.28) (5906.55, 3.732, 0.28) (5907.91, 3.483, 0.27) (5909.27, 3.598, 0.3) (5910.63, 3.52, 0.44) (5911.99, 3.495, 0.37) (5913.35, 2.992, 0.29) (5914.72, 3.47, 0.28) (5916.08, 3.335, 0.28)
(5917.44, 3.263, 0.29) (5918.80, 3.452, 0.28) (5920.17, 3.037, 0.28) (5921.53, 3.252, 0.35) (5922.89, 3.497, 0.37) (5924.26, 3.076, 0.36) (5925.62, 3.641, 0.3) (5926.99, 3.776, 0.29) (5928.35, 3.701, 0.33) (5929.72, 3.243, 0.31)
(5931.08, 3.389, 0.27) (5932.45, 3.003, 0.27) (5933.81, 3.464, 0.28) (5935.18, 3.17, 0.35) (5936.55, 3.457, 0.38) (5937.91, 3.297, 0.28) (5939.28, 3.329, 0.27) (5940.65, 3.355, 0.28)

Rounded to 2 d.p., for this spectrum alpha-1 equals 0.05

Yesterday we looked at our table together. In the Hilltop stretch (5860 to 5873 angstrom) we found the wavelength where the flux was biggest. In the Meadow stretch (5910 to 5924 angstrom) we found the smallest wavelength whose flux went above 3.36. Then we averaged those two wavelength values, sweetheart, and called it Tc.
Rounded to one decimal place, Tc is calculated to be 5890.3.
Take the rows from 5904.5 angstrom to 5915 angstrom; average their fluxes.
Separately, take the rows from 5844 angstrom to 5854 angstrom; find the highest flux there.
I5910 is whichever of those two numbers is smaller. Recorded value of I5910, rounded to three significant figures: 3.51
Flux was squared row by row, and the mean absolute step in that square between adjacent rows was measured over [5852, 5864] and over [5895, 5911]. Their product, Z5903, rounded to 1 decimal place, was 6.9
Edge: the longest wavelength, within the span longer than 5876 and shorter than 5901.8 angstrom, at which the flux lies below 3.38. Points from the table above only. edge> 5901.11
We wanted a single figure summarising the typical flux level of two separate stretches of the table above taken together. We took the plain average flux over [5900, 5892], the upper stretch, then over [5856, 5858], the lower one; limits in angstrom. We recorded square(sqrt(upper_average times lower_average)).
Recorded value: 9.7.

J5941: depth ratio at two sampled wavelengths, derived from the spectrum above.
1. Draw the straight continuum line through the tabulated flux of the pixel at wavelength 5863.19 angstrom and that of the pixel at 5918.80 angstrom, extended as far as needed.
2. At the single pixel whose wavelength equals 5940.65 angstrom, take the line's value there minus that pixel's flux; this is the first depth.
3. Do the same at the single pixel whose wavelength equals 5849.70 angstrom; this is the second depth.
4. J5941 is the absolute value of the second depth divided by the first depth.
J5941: 11.2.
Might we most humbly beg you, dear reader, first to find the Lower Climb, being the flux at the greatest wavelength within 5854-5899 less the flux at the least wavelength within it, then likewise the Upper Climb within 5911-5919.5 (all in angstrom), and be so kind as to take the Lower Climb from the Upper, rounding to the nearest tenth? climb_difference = 0.4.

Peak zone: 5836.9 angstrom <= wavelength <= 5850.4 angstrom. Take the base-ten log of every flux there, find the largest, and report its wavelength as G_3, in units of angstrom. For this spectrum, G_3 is 5844.32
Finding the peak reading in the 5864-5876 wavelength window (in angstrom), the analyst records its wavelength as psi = 5869.94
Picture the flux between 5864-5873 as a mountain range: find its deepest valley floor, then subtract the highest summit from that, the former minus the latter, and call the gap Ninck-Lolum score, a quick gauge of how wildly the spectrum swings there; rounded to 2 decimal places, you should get -0.89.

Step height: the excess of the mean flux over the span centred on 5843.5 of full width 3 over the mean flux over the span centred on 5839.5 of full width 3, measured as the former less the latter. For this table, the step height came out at 0.1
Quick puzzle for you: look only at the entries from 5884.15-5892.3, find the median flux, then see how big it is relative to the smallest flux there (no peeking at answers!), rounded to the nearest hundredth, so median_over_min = 1.24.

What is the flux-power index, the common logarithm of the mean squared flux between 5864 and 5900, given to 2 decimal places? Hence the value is 1.04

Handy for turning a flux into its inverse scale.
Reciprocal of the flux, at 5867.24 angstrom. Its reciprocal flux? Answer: 0.301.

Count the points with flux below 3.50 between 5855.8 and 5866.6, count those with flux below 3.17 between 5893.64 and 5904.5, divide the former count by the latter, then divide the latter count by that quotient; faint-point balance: 2.7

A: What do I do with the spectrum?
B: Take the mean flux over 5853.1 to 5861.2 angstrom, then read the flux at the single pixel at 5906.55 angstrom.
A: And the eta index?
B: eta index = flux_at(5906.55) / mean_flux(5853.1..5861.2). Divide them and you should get 1.09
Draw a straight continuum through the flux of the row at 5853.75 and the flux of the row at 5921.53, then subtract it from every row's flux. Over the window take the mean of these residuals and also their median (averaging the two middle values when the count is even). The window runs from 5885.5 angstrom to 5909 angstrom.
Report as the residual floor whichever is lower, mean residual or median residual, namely -0.29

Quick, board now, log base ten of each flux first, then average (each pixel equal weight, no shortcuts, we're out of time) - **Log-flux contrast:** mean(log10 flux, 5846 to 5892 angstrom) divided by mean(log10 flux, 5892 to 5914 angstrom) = 1.01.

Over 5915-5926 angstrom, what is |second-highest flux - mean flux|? 0.18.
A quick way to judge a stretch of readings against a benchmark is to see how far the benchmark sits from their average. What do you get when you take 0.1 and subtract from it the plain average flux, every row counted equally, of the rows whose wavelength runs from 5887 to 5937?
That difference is -3.19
